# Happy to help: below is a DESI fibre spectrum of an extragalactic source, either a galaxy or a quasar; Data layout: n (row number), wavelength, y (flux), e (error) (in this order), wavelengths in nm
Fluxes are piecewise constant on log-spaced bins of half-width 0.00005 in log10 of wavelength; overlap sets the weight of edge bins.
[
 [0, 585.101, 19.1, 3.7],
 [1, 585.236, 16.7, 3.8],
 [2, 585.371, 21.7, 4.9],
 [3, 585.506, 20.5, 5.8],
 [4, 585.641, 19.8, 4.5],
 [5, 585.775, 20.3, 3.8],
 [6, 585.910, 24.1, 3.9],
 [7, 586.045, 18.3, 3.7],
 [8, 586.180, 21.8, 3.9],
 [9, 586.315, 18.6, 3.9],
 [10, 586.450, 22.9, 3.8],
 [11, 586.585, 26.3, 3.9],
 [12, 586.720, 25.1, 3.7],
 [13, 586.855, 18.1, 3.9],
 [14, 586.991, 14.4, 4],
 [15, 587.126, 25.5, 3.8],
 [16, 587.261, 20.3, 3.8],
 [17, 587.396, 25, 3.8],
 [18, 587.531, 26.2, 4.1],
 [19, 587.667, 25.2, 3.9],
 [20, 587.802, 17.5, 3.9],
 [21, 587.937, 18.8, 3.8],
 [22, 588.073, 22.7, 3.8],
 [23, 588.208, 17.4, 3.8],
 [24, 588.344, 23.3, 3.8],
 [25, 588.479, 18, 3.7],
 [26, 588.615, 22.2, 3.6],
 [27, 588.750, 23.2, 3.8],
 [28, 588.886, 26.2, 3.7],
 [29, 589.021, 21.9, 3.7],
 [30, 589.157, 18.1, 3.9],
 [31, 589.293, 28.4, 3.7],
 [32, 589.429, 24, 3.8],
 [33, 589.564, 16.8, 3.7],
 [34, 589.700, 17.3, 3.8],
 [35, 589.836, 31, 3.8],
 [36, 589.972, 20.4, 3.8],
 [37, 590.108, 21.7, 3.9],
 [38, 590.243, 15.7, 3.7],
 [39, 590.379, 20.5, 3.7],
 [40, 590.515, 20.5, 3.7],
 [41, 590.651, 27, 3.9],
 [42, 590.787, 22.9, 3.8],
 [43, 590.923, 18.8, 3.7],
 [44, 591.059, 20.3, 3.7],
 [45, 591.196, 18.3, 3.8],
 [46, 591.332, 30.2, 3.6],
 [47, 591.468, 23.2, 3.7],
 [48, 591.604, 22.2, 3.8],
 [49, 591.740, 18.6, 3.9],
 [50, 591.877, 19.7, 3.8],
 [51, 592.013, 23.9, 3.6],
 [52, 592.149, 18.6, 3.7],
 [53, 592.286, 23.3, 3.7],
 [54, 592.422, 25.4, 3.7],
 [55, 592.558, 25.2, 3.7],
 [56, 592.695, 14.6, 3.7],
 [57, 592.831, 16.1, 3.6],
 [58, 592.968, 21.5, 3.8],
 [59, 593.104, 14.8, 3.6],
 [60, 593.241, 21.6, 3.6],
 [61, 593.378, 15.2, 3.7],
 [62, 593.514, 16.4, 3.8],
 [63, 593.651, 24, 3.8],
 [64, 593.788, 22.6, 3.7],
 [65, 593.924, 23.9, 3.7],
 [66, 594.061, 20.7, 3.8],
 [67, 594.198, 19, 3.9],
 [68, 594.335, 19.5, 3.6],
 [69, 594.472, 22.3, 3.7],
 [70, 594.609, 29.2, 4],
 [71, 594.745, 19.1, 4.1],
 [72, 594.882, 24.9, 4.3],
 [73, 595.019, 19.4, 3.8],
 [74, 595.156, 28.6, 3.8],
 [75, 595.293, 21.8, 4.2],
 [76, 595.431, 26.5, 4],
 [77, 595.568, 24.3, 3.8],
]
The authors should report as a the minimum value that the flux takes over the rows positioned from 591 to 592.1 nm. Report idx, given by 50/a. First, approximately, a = 18.3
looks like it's 2.7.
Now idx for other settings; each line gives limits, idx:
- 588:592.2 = 3.2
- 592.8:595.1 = 3.4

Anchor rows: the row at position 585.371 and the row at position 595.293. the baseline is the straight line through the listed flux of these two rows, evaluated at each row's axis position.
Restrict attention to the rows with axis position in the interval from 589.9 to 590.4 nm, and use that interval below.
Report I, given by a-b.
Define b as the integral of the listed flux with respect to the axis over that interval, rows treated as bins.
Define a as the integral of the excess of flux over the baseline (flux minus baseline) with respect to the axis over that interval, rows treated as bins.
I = -10.9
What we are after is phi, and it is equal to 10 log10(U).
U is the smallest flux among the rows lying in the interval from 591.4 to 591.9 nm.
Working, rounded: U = 18.6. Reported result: 12.7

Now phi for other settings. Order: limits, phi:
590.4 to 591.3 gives 12.6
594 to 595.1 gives 12.8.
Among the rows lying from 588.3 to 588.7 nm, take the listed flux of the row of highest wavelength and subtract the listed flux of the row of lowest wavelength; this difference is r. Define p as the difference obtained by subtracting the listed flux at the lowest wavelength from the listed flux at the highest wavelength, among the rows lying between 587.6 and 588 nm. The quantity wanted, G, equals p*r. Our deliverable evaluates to 7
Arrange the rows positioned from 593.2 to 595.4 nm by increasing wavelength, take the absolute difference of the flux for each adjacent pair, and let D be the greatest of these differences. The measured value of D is 10.1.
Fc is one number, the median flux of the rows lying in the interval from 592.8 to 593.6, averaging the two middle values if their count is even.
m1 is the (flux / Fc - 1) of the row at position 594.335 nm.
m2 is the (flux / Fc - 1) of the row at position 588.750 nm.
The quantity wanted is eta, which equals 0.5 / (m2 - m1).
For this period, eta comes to 2.2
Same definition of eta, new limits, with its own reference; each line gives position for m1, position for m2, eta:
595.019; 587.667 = 1.4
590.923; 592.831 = -3.0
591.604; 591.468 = 8.1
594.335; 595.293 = 3.5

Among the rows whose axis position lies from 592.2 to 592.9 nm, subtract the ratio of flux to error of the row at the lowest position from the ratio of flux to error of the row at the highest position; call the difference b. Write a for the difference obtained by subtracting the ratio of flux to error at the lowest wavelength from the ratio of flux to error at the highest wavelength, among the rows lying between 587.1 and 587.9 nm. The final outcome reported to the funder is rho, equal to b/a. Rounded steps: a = -2.2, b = -1.8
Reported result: 0.8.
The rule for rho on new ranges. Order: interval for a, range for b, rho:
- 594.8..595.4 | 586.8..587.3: -1.2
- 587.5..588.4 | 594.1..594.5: -4.5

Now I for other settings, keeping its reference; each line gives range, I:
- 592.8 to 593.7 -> -19.6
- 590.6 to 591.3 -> -15.2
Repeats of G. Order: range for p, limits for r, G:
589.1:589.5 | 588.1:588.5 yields 4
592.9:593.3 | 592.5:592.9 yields -1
